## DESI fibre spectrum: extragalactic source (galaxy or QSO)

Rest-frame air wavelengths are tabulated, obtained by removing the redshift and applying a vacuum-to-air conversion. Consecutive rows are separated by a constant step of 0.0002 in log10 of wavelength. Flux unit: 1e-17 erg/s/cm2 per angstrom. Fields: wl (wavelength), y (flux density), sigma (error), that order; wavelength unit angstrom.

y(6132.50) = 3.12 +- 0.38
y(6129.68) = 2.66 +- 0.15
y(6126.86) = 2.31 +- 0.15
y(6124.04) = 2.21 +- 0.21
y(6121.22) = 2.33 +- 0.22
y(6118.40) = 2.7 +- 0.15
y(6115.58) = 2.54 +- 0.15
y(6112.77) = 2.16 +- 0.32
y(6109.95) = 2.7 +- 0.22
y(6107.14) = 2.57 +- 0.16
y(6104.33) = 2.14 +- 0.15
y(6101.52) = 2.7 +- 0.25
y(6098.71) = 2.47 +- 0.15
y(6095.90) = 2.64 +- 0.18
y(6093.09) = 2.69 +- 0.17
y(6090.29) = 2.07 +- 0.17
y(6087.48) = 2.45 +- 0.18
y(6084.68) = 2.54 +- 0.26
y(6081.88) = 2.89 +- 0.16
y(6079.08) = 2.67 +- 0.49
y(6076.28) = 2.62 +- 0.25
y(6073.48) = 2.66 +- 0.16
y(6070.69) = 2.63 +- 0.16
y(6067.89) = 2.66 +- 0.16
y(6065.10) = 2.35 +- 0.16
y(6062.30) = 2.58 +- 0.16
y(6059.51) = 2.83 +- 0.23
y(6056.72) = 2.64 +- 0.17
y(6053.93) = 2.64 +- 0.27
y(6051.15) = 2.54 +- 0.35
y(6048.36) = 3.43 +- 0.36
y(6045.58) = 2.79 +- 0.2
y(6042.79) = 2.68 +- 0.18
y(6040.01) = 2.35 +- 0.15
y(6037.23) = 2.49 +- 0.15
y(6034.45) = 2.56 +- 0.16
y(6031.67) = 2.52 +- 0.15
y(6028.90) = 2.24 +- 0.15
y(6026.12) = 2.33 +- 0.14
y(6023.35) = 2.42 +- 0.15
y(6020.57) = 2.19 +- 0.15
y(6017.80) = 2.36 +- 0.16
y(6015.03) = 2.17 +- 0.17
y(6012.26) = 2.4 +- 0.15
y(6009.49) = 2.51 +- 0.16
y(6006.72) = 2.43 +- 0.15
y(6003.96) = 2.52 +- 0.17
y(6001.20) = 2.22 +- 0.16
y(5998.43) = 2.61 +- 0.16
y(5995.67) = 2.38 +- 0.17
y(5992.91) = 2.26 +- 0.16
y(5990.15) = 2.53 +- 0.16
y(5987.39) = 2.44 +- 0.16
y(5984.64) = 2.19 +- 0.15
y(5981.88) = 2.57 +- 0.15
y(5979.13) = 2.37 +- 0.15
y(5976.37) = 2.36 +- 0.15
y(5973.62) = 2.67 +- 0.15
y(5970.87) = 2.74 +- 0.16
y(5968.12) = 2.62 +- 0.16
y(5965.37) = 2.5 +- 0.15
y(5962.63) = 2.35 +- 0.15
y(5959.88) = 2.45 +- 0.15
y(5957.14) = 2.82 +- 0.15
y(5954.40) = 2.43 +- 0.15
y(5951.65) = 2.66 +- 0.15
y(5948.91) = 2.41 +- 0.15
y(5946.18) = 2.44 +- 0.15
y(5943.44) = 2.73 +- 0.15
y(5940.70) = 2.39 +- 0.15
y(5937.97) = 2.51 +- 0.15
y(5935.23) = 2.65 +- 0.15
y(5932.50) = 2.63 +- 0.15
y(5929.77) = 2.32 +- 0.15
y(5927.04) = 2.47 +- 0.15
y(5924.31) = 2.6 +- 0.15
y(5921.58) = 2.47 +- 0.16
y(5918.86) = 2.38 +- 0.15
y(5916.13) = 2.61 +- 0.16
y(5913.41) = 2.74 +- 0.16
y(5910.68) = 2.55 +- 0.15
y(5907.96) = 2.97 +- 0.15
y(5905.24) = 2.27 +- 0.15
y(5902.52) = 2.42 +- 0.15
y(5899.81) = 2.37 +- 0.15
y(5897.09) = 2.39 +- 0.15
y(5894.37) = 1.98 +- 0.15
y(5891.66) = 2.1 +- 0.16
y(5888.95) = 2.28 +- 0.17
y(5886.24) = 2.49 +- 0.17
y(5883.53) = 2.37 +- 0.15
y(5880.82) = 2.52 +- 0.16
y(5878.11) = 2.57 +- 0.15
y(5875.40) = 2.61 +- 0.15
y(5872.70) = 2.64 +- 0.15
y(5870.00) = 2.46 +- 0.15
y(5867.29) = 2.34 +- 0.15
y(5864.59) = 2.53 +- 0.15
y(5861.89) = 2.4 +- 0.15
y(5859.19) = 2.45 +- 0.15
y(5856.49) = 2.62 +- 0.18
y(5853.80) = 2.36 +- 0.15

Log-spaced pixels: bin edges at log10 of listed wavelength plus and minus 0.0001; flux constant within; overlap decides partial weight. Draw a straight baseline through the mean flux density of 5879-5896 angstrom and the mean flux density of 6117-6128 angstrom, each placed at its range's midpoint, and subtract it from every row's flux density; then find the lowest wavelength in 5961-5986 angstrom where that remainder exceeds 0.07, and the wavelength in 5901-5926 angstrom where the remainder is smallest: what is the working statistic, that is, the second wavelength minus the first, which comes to -60.1 angstrom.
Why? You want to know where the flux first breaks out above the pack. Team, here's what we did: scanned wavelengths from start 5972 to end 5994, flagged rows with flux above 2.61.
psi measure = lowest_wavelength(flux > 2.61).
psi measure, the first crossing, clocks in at 5973.62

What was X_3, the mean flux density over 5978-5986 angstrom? 2.38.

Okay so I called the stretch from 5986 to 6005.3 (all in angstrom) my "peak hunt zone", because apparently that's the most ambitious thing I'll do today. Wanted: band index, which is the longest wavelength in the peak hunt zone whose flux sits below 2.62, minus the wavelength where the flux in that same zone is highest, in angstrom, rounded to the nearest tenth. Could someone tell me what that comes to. 5.5 angstrom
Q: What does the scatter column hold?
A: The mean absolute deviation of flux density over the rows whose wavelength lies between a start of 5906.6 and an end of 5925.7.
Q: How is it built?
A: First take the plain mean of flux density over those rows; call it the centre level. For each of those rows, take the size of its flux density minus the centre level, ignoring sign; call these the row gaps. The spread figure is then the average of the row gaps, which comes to 0.136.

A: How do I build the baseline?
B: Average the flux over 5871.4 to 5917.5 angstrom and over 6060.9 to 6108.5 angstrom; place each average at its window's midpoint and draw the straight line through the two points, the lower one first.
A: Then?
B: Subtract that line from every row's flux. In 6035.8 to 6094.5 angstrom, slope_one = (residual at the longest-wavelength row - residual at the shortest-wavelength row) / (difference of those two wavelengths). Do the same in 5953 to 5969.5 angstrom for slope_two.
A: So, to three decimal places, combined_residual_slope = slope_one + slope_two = 0.017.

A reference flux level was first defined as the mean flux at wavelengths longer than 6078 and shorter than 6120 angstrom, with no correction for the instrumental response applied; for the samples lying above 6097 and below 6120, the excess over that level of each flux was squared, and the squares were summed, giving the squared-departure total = 0.38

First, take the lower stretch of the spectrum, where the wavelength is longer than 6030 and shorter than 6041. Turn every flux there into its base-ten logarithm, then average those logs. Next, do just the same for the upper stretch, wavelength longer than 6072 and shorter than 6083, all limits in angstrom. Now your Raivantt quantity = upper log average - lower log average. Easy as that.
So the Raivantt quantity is 0.038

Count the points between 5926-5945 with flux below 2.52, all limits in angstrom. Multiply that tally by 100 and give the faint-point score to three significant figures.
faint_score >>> 400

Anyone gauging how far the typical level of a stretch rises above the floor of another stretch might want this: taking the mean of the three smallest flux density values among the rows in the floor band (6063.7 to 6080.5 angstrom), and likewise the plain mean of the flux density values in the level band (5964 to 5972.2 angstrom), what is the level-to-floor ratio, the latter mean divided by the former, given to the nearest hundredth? 1.03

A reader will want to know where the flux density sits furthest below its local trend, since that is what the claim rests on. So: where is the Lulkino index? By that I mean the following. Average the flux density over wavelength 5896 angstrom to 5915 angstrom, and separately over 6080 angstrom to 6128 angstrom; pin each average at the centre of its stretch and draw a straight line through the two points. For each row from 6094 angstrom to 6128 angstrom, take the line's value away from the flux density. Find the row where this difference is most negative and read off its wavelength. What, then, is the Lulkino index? 6104.33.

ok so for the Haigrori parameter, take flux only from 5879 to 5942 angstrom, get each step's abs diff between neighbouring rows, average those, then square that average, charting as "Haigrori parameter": 0.036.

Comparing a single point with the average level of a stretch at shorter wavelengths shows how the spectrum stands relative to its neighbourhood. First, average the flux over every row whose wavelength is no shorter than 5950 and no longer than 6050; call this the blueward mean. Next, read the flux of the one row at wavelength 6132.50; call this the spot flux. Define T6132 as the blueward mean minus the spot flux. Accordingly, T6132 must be -0.63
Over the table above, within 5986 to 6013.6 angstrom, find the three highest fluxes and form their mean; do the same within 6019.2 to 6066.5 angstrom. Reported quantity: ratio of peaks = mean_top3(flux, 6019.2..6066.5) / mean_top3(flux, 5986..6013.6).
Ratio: 1.18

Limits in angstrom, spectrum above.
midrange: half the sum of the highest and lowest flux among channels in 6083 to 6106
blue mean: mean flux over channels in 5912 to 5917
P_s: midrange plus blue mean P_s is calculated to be 5.06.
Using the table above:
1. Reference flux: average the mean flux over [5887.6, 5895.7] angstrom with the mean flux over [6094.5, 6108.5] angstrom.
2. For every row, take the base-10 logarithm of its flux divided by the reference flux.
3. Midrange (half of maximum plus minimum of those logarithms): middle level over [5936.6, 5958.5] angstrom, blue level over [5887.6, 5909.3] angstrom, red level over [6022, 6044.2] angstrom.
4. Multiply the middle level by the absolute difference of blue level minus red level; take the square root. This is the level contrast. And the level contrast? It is 0.0150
